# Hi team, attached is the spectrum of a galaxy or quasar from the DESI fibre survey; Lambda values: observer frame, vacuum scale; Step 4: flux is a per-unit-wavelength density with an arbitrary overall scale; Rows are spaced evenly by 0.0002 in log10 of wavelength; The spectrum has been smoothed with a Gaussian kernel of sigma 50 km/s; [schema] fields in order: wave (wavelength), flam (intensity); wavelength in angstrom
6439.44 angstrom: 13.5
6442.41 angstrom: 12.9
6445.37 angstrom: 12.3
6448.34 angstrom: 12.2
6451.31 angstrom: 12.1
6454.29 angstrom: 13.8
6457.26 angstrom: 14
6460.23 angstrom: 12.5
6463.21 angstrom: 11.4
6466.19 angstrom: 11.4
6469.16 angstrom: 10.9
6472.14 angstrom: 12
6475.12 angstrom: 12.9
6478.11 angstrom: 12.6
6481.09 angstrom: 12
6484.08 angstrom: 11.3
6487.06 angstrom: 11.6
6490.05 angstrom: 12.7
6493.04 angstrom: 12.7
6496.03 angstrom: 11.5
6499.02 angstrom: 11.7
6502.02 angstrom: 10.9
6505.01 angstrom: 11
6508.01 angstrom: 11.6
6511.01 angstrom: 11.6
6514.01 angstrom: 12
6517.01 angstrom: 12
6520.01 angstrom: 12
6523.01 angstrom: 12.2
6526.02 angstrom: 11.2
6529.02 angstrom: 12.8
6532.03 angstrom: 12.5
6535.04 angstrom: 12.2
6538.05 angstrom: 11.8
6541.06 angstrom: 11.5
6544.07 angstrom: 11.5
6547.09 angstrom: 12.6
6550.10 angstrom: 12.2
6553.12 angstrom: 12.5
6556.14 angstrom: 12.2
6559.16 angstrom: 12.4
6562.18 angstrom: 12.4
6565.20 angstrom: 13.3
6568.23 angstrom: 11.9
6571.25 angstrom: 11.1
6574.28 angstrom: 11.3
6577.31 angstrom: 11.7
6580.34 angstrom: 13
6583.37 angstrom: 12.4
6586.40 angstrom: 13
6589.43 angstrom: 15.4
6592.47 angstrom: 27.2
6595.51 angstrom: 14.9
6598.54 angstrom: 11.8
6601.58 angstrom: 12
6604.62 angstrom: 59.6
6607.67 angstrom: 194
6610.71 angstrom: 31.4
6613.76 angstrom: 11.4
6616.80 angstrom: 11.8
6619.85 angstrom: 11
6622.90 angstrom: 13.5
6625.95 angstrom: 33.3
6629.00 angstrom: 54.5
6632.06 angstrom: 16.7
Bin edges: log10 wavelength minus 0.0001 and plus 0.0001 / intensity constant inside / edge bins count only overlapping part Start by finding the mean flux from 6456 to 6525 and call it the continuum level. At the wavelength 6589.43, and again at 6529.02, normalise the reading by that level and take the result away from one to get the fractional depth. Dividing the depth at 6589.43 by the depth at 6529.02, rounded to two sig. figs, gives 4.0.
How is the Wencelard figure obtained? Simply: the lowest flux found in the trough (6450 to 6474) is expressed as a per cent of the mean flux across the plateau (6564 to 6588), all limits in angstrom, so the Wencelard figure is 89.3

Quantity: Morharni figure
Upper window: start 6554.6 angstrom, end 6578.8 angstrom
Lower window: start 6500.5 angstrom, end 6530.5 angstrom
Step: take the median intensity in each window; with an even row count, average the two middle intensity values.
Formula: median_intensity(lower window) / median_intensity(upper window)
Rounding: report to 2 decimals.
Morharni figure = 0.98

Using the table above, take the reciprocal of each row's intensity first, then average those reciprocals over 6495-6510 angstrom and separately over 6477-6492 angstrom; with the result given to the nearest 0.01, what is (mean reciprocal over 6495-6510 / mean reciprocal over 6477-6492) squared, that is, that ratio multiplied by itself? 1.12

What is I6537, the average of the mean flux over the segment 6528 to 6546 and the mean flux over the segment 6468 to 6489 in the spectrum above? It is 12.0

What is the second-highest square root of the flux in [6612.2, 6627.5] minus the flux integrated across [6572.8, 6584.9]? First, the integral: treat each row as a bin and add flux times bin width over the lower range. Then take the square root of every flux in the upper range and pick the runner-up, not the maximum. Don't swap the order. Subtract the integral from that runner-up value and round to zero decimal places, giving -143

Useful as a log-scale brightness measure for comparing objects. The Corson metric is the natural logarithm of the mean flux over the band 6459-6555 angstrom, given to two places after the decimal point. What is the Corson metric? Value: 2.48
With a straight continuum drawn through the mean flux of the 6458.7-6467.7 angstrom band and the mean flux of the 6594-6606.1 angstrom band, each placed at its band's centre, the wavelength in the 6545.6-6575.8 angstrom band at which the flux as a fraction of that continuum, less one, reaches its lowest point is 6571.25 angstrom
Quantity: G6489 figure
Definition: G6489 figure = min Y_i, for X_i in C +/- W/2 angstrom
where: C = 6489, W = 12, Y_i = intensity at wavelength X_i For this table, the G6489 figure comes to 11.3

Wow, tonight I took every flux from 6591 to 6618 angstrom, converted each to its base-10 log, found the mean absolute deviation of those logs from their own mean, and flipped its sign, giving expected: -0.325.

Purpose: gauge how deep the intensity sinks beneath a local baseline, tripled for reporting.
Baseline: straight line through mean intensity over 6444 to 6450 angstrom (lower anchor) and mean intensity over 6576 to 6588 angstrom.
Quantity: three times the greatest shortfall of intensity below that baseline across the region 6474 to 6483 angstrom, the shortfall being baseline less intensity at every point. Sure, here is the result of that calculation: 1.0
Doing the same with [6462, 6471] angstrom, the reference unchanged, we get 4.2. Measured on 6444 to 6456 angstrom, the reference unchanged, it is 0.5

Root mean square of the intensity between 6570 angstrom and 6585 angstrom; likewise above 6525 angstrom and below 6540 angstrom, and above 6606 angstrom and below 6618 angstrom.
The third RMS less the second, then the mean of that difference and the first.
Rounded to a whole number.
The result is 49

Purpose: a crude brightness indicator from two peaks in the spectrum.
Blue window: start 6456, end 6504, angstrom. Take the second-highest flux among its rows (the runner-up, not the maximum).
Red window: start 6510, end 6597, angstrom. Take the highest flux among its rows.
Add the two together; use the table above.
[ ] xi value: 40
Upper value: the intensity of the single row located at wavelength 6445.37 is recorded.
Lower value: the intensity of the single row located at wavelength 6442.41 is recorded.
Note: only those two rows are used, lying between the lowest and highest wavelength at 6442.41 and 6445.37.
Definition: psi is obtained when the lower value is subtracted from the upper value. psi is -0.6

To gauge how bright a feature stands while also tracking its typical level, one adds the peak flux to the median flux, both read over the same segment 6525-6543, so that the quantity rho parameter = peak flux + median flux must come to 24.8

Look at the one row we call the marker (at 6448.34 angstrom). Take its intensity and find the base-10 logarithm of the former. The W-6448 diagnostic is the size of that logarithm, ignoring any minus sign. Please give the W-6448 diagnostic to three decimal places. 1.086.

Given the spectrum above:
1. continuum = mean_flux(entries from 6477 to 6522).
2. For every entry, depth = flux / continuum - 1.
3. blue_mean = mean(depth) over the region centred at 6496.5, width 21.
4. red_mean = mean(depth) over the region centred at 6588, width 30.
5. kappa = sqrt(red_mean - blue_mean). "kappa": 0.5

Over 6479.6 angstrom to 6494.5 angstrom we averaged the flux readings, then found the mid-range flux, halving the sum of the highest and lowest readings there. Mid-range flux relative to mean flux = 1.0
